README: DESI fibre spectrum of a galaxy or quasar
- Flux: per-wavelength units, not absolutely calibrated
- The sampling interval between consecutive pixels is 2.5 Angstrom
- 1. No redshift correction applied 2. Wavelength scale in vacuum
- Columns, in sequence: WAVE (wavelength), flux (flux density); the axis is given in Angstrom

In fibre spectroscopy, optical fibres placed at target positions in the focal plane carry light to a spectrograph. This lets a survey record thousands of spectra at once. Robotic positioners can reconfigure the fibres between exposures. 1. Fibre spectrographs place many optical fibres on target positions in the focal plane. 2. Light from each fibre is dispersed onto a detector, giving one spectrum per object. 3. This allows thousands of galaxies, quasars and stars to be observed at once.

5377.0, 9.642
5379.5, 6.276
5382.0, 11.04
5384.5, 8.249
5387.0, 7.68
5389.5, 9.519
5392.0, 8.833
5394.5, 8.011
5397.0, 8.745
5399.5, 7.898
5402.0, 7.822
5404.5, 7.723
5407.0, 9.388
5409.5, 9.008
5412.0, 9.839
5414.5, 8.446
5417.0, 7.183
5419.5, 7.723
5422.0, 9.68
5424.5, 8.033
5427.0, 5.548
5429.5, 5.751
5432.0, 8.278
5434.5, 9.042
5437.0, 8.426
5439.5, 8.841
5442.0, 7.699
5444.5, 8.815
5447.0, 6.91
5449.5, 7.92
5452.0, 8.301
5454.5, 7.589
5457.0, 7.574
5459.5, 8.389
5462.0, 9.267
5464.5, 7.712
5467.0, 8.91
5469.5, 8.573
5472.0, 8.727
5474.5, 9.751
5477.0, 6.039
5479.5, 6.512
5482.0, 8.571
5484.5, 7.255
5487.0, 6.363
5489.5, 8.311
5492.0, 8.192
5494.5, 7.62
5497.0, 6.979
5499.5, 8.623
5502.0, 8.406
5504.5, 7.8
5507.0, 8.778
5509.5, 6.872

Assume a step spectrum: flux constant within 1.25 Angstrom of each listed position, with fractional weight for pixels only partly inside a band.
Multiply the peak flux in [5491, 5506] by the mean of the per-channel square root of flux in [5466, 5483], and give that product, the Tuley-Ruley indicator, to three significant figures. 24.5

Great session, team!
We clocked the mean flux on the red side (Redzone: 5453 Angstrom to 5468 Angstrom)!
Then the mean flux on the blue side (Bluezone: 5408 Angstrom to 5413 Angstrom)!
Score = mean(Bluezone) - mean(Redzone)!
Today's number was 1.2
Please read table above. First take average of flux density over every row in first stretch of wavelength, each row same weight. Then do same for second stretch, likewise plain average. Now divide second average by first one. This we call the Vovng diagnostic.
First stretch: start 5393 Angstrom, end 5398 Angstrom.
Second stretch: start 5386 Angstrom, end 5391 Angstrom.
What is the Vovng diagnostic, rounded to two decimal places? 1.03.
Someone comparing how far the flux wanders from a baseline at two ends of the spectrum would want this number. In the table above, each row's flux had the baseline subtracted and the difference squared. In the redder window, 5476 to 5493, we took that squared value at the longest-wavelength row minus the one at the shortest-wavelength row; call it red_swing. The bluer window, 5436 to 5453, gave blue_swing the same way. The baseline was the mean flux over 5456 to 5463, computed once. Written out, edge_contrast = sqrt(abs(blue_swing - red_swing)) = 2.4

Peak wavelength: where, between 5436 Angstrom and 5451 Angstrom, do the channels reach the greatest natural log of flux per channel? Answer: 5439.5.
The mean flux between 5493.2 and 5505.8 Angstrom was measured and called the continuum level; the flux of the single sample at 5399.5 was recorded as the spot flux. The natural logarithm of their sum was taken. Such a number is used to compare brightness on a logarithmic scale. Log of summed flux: 2.76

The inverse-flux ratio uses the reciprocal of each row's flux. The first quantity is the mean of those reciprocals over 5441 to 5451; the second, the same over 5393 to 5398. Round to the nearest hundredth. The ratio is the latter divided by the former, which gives 0.93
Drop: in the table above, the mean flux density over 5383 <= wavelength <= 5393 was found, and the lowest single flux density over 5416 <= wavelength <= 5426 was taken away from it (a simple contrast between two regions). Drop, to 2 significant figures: 1.4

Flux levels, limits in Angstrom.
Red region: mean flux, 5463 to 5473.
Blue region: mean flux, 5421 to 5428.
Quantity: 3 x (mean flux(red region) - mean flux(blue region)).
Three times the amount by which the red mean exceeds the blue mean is 2.2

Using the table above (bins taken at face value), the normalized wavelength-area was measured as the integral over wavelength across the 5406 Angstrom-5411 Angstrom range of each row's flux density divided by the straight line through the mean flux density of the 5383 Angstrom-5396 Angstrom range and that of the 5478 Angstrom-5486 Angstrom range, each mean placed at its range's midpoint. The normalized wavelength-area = 5.6 Angstrom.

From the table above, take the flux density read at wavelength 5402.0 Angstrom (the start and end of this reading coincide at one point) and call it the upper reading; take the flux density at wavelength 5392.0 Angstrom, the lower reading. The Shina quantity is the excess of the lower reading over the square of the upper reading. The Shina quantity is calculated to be -52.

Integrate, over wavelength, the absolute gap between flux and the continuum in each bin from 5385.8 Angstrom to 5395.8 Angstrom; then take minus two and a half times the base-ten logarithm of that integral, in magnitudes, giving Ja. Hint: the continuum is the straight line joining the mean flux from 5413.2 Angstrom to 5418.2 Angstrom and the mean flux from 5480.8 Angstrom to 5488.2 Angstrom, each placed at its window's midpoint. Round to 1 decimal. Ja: -2.1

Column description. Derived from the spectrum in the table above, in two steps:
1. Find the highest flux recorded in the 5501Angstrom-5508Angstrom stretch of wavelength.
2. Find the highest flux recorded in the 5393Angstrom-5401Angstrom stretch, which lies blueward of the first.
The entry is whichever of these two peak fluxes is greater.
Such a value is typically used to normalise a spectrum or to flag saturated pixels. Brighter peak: 8.8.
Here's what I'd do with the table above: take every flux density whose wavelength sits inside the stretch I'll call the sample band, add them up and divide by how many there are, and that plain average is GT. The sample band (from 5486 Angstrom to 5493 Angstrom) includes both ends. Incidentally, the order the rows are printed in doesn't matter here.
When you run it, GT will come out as 7.6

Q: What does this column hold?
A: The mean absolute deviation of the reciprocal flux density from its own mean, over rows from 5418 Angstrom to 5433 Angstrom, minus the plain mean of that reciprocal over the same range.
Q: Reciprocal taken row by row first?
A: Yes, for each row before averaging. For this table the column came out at -0.113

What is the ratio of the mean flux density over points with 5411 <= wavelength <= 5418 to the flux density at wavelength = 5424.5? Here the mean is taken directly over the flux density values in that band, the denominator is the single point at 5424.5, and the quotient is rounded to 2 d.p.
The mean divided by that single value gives 1.06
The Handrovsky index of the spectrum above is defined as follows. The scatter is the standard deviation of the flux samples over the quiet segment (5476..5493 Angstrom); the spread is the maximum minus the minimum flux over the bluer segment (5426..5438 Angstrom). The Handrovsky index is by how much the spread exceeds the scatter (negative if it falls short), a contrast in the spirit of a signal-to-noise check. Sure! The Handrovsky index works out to 2.5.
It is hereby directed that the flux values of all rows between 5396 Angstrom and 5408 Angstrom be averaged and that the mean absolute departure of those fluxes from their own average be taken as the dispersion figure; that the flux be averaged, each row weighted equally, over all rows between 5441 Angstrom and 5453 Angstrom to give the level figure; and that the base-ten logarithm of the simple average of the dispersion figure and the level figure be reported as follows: 0.63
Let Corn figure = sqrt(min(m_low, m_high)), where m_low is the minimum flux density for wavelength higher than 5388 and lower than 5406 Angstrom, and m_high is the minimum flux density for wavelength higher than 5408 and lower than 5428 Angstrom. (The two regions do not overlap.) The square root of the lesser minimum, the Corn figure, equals 2.36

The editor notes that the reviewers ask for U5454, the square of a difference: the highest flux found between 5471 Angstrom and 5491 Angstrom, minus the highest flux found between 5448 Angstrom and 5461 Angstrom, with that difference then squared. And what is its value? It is 1.9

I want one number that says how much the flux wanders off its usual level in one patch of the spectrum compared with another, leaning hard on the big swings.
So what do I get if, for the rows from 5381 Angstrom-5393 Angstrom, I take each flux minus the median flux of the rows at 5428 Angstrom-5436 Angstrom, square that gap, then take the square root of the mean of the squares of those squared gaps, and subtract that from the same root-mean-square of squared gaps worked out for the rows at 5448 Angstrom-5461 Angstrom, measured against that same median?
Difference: -3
